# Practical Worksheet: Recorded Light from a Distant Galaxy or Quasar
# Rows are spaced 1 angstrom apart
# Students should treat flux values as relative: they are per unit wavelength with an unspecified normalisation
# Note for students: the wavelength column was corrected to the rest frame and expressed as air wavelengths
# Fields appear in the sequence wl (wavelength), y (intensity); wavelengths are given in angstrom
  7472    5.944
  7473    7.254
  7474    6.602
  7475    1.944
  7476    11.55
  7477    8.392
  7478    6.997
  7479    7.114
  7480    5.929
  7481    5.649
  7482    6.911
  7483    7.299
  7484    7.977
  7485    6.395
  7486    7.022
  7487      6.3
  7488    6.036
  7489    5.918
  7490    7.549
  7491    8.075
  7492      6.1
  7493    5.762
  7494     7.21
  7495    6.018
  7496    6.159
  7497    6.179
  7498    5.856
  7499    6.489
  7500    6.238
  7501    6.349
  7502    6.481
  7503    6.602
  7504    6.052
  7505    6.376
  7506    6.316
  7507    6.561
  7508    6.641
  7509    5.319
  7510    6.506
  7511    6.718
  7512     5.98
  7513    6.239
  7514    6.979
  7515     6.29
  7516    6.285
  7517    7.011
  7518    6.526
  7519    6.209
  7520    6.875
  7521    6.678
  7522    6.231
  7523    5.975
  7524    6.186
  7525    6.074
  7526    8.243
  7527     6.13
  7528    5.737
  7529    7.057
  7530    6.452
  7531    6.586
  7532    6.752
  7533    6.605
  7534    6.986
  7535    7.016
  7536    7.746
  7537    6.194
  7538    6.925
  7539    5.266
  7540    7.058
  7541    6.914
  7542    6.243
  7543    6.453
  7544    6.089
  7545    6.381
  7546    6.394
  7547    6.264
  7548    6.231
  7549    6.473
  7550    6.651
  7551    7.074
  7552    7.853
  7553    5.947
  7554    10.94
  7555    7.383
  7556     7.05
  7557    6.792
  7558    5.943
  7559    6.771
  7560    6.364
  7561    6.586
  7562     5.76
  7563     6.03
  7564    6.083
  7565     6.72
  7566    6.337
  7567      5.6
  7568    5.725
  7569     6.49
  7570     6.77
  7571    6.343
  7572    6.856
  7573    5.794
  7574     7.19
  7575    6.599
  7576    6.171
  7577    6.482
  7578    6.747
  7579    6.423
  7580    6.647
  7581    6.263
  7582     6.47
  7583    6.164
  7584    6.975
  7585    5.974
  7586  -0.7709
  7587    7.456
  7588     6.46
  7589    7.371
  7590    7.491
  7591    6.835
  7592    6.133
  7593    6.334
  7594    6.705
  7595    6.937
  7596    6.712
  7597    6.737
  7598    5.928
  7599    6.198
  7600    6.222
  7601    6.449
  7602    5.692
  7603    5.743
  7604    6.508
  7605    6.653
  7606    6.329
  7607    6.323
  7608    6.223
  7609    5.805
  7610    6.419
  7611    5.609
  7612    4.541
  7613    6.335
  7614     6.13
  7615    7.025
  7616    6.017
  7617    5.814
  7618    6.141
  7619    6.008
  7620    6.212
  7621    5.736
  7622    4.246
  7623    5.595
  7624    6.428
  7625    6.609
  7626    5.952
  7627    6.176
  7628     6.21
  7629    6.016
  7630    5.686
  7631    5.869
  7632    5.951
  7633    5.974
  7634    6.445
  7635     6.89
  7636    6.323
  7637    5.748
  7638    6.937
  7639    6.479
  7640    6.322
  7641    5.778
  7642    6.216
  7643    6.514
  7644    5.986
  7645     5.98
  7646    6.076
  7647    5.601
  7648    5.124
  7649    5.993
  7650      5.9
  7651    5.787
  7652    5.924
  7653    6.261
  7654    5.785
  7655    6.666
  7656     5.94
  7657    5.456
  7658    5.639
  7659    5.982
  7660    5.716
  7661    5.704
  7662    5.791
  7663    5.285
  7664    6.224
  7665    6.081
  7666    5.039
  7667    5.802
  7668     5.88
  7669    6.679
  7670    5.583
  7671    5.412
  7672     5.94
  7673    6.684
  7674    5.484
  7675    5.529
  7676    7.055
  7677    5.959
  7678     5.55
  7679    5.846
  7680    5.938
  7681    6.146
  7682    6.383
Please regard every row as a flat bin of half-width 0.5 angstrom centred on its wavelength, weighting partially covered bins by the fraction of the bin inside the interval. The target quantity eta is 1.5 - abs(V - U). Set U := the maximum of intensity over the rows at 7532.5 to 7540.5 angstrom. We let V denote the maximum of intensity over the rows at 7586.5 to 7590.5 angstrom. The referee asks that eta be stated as 1.2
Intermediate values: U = 7.746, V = 7.491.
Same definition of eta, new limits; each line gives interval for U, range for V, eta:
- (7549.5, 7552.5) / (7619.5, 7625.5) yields 0.3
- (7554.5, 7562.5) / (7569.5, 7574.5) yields 1.3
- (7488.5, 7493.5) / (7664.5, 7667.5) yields -0.5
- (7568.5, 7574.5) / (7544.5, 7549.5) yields 0.8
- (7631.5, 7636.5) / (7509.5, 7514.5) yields 1.4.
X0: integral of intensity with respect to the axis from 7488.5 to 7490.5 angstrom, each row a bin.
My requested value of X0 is 13.5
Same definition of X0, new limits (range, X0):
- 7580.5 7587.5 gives 38.5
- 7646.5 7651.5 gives 28.4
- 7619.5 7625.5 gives 34.8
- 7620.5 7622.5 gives 10.0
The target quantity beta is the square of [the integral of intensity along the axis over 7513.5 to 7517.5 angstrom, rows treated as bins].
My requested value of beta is 706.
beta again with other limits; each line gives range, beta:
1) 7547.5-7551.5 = 698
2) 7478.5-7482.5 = 656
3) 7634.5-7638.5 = 671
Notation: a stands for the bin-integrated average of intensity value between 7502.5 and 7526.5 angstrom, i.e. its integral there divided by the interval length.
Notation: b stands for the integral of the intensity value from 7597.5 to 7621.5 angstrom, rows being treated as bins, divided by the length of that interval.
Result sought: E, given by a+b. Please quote 12.5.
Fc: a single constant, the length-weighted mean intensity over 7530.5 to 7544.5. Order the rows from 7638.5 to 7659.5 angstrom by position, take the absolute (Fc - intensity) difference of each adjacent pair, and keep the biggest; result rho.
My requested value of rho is 0.9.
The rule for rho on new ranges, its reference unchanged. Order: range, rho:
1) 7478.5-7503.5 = 2.0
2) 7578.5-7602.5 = 8.2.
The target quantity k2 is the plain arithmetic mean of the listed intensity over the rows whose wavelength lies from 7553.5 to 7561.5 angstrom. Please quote 7.2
